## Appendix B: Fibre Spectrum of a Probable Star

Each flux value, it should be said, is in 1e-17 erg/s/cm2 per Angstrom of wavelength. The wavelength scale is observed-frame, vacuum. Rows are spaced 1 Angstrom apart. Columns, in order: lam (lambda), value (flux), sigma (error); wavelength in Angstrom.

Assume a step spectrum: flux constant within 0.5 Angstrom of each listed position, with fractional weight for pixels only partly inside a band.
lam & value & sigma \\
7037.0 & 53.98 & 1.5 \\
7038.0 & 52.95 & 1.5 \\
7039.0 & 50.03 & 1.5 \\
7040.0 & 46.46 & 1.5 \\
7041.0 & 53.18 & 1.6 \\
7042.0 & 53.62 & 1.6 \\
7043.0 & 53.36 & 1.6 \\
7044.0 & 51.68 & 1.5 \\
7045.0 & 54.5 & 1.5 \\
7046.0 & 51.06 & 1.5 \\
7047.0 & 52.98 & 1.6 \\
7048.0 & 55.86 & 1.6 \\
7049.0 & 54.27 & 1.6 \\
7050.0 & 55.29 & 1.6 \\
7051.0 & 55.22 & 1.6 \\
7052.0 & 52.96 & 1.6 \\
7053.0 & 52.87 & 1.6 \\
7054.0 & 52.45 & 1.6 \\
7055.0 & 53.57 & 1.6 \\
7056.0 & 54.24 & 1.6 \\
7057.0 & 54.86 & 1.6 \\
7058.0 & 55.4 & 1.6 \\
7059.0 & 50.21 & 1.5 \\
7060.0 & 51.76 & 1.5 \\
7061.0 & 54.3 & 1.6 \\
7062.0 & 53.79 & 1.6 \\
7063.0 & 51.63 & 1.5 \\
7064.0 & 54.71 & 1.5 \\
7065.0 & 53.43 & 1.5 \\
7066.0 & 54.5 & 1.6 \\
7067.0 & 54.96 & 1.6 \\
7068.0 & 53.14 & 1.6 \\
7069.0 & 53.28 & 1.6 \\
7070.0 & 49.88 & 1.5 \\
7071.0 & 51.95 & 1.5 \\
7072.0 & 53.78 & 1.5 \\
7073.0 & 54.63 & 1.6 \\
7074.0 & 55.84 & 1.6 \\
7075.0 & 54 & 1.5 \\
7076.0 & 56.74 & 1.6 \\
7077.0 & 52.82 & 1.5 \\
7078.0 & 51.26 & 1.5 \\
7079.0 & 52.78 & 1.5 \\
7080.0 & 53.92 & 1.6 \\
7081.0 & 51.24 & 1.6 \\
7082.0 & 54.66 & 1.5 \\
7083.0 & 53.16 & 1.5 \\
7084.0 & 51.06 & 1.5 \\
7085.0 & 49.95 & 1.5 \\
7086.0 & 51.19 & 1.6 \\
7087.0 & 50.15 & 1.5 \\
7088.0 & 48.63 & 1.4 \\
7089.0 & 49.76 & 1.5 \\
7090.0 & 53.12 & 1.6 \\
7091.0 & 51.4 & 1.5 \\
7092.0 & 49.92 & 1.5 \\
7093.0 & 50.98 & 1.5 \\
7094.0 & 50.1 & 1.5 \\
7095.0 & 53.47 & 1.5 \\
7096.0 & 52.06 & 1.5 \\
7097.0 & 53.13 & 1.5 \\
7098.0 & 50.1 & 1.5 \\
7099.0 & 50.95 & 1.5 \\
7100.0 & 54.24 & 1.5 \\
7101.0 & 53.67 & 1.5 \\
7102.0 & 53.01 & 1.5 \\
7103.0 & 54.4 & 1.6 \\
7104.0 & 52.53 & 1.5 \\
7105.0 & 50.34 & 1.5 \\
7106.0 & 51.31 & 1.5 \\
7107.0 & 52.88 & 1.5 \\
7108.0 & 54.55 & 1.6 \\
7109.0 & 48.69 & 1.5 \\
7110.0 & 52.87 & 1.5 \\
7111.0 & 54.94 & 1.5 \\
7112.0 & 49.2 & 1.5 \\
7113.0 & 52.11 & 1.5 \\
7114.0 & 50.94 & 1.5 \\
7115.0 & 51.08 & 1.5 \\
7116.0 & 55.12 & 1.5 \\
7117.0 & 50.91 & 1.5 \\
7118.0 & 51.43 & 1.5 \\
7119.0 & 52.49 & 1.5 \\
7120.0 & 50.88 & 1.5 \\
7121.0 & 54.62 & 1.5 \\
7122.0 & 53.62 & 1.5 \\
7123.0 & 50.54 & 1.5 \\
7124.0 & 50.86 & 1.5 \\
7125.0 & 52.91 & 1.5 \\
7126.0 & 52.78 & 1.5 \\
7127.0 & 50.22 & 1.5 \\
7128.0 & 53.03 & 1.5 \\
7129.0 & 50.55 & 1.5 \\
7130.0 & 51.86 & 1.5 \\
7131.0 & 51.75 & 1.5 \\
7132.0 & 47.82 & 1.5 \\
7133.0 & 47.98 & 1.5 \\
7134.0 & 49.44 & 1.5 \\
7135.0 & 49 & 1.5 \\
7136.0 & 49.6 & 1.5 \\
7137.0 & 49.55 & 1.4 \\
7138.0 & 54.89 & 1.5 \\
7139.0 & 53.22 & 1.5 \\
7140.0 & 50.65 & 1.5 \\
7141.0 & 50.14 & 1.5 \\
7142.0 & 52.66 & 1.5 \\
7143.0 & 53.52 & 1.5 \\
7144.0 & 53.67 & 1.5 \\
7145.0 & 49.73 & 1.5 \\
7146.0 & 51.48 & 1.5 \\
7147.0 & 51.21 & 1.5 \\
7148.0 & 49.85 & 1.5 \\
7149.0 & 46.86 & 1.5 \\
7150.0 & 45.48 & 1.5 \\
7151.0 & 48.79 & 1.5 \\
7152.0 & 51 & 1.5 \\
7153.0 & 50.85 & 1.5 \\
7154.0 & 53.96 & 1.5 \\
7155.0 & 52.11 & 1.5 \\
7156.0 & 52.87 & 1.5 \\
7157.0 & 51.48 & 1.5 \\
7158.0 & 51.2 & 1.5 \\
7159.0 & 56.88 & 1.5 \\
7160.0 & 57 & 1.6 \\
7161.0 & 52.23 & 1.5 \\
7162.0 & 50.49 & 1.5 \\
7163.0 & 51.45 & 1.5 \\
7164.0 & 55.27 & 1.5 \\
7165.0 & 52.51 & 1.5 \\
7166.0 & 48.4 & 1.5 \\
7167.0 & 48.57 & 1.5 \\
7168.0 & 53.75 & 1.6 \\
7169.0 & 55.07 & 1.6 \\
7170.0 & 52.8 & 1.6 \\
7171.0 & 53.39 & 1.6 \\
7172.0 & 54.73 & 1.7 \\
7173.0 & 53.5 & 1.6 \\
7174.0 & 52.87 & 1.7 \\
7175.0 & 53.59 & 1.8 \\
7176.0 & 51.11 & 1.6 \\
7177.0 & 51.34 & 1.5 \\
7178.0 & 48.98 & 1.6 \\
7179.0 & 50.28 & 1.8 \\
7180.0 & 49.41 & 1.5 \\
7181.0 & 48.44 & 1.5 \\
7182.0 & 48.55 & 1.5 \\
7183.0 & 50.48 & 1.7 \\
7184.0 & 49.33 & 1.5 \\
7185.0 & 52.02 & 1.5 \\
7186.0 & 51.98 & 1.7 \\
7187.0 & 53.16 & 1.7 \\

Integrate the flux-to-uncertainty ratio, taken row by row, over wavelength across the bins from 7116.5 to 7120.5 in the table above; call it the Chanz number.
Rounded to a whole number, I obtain 137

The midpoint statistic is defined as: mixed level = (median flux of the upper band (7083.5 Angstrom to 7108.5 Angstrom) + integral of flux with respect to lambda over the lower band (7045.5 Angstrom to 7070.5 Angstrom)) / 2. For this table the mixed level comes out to 694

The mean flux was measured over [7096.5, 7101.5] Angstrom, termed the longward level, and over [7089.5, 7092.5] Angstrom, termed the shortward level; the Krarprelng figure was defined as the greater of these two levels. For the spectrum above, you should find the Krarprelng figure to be 52.4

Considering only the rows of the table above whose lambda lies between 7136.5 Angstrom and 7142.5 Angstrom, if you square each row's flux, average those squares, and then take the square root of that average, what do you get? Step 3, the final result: 51.9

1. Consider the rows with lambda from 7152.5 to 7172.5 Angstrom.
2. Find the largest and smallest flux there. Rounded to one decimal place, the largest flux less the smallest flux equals 8.6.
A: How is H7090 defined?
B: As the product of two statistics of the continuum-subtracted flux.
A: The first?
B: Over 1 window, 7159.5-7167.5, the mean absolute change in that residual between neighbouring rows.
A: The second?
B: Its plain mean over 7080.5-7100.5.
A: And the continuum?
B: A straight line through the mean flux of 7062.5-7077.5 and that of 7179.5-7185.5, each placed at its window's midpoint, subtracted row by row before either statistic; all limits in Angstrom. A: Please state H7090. -3.9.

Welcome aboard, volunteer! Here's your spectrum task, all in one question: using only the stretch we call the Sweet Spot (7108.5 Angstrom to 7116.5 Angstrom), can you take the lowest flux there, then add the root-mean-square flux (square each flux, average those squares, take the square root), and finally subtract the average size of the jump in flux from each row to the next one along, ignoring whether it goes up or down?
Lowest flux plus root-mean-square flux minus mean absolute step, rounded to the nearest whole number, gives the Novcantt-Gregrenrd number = 98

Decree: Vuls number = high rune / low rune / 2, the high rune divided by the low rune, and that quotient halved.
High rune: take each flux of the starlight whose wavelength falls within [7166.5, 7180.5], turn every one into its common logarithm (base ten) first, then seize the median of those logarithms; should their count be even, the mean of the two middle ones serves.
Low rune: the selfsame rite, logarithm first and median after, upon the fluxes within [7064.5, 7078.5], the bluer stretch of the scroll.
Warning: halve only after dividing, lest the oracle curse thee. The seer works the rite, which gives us 0.4982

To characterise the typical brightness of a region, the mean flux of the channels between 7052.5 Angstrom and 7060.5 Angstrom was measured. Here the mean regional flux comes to 53.2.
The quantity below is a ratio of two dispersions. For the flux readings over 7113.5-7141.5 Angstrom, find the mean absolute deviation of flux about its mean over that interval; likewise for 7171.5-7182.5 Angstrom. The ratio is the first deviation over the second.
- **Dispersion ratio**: 0.8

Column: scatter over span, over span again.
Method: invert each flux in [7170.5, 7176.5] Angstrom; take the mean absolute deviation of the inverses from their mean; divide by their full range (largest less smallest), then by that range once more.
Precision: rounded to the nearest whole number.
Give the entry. 173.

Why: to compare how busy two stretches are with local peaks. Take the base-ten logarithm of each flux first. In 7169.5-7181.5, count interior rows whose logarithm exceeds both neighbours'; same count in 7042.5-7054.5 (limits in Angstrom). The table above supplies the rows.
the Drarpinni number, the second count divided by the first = 0.75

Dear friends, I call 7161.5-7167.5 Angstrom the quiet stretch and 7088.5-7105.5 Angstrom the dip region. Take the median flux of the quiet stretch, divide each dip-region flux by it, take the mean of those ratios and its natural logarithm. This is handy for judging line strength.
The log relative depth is 0.019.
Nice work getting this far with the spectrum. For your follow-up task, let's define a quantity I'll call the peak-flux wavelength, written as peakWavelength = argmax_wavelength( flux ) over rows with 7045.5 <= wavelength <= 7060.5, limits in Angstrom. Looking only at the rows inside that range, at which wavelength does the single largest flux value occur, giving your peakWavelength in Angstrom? 7048.0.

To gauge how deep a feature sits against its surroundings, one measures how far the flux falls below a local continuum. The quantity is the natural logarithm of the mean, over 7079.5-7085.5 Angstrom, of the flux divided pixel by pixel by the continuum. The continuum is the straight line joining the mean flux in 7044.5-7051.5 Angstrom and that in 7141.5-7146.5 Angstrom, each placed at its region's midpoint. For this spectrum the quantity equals -0.021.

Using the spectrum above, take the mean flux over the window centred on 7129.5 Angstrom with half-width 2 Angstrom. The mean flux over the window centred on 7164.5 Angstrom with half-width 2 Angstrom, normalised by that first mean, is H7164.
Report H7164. 1.00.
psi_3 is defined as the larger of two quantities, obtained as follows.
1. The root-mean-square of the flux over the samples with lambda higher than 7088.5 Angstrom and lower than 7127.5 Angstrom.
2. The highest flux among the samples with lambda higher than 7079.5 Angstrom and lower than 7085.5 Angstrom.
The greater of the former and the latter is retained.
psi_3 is 54.7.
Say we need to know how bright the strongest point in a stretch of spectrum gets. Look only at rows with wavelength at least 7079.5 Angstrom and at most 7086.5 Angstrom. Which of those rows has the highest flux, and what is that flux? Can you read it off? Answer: 54.66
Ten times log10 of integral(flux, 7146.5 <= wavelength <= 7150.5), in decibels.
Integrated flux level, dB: 22.9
